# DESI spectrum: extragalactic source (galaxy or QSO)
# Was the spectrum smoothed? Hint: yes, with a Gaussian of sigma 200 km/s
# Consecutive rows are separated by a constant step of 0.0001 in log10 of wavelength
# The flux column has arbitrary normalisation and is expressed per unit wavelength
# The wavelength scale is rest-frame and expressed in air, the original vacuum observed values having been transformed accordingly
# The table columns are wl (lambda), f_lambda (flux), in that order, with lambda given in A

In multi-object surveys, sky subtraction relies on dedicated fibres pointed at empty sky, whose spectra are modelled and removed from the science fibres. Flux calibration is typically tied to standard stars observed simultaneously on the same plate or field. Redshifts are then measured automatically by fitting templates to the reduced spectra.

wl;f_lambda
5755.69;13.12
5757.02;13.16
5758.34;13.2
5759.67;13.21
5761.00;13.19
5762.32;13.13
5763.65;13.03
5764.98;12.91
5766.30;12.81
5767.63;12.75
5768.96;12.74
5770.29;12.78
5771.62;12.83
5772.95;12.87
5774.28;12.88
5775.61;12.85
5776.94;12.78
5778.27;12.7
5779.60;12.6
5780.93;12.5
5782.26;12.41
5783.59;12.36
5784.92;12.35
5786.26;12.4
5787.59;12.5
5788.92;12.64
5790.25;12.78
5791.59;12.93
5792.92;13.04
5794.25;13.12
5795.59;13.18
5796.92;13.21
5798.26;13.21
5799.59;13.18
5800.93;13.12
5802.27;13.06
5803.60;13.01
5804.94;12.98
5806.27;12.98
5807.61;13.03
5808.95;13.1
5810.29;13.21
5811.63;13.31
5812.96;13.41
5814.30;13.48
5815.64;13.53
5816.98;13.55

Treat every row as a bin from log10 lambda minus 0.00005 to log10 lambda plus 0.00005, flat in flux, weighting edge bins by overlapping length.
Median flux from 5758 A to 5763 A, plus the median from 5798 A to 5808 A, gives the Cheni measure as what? 26.2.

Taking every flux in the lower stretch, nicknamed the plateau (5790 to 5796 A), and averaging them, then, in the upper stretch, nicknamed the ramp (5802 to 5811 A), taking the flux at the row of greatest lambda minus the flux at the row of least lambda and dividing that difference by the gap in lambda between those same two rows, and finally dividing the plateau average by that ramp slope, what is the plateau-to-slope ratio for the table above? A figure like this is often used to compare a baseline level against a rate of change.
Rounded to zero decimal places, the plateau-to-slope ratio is 696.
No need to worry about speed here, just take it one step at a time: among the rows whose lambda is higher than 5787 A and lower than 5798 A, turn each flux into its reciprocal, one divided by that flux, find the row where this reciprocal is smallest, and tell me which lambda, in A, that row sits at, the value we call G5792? 5796.92 A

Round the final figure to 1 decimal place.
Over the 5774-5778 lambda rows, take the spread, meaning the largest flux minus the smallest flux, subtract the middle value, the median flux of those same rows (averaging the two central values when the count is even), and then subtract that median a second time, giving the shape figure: -25.6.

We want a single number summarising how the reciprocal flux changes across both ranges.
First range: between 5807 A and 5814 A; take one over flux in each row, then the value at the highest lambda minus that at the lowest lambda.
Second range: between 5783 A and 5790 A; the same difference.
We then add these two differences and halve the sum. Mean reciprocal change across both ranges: -0.0020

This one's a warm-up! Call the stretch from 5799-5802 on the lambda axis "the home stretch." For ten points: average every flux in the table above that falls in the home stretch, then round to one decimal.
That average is 13.1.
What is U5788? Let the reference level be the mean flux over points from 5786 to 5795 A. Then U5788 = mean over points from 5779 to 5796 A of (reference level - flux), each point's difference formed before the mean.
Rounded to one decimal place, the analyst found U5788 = 0.1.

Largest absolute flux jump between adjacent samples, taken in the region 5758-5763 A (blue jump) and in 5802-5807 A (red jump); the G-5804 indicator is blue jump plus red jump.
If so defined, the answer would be 0.110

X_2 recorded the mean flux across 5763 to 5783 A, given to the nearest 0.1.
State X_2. 12.8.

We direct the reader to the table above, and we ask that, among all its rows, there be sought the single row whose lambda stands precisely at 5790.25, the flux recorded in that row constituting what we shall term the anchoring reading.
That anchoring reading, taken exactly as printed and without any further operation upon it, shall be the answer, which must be 12.78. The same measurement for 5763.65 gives 13.03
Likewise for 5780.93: 12.5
